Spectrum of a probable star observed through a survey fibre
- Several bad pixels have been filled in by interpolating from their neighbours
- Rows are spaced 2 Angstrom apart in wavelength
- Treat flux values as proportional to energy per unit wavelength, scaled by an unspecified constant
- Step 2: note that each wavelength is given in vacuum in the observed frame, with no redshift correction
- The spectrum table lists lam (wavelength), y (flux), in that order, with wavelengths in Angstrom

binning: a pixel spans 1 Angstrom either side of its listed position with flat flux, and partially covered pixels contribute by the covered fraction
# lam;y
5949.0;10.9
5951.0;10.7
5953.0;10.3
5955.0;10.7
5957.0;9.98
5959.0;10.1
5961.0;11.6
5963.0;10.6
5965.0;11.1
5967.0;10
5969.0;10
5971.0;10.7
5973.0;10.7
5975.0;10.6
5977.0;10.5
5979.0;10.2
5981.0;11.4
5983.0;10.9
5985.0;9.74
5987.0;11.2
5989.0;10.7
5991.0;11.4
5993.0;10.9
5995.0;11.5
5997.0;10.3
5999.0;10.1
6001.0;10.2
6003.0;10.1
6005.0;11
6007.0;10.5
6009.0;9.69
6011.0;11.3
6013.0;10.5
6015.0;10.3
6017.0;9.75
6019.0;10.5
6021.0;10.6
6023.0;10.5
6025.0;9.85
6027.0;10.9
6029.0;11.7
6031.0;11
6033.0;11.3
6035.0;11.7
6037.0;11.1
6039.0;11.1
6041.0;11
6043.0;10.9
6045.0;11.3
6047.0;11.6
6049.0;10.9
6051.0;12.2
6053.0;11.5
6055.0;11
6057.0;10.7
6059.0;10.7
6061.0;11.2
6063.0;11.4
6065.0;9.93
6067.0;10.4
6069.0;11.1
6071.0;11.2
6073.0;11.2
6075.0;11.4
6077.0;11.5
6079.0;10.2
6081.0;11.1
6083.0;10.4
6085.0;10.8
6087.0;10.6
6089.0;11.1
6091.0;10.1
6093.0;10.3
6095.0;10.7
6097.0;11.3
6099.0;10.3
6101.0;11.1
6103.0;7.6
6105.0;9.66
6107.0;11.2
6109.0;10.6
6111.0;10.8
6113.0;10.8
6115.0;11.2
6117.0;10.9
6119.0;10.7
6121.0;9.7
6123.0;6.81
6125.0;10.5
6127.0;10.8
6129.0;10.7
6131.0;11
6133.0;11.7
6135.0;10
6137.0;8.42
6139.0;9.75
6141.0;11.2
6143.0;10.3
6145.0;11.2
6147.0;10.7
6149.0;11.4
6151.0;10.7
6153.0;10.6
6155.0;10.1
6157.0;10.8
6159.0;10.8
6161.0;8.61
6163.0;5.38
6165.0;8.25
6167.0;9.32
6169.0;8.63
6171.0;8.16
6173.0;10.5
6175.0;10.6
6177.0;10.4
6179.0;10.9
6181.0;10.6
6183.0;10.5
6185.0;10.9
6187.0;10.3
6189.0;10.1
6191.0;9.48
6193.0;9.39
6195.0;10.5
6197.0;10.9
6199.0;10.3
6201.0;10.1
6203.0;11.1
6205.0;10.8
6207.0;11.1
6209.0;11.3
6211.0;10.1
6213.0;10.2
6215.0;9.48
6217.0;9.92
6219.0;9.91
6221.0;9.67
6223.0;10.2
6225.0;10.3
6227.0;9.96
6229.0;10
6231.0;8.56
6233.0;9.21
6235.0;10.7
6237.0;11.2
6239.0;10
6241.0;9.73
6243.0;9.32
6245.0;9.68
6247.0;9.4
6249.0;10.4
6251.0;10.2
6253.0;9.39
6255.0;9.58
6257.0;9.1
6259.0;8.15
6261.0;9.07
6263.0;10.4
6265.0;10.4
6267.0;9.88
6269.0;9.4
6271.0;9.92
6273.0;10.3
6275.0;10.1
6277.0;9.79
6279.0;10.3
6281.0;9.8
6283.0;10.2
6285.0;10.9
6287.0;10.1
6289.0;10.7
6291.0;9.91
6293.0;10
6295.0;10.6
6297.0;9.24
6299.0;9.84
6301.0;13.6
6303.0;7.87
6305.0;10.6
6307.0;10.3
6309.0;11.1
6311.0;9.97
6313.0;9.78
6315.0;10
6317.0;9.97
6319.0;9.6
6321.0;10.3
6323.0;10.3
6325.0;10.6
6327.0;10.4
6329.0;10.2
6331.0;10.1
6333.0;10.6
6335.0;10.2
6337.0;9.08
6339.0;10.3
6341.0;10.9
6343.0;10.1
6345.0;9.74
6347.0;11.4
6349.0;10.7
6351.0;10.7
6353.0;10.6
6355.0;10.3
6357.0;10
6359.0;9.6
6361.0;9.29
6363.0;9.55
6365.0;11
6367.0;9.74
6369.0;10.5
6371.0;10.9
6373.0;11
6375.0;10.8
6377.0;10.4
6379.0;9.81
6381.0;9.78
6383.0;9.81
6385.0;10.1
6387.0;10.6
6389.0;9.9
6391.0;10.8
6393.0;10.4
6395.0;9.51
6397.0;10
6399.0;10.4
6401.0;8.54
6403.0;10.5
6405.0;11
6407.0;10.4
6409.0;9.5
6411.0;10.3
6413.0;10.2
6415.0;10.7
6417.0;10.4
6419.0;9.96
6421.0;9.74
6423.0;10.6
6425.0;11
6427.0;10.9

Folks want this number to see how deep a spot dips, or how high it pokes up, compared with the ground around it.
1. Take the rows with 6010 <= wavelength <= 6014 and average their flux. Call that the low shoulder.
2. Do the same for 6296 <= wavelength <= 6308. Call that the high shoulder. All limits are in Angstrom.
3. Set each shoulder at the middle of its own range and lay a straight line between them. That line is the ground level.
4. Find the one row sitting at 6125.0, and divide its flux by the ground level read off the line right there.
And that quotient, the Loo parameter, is 0.99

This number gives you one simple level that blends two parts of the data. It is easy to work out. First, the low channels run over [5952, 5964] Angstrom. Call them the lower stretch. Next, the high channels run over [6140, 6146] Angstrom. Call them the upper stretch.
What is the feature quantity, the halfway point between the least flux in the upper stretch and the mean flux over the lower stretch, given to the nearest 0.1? 10.4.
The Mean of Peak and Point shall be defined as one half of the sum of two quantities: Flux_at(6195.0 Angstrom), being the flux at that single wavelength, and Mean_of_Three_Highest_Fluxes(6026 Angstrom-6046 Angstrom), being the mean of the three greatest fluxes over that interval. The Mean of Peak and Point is 11.0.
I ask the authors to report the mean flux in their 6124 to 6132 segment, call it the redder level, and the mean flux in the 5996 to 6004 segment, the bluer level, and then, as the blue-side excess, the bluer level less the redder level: -0.6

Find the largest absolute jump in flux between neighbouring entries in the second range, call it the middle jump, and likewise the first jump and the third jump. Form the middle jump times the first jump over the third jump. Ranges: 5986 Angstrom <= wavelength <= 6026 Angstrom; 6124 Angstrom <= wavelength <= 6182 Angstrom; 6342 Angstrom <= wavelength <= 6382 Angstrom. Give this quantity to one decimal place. 3.1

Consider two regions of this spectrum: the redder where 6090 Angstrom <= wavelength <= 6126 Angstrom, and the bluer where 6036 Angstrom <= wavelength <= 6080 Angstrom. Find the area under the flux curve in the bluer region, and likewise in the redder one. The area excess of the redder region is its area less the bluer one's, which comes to -119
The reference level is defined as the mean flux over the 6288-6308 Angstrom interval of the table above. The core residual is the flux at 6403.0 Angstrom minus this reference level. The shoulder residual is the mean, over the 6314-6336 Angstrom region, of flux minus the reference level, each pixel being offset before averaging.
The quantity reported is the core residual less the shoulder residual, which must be 0.3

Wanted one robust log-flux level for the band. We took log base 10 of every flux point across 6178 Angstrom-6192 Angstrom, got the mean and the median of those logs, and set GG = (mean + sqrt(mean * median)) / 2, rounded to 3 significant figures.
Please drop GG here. 1.02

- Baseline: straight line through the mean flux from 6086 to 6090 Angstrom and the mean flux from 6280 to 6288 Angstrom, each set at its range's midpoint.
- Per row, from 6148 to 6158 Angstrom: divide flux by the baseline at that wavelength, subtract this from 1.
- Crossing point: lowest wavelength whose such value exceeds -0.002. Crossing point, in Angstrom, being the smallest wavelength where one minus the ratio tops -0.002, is 6153.0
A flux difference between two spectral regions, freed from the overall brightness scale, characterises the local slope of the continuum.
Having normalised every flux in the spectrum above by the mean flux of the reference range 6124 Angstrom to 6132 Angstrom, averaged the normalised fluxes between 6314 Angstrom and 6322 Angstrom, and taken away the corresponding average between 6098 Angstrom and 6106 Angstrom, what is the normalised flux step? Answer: 0.03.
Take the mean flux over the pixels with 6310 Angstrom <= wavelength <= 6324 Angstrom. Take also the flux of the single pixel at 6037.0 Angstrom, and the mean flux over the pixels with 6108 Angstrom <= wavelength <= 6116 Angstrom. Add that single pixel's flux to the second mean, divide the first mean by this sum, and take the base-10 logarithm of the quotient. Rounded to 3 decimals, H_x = -0.342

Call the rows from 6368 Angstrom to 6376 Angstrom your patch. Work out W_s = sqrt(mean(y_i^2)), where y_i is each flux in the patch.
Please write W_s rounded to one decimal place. 10.8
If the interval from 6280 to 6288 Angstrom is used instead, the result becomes 10.3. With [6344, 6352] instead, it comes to 10.7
